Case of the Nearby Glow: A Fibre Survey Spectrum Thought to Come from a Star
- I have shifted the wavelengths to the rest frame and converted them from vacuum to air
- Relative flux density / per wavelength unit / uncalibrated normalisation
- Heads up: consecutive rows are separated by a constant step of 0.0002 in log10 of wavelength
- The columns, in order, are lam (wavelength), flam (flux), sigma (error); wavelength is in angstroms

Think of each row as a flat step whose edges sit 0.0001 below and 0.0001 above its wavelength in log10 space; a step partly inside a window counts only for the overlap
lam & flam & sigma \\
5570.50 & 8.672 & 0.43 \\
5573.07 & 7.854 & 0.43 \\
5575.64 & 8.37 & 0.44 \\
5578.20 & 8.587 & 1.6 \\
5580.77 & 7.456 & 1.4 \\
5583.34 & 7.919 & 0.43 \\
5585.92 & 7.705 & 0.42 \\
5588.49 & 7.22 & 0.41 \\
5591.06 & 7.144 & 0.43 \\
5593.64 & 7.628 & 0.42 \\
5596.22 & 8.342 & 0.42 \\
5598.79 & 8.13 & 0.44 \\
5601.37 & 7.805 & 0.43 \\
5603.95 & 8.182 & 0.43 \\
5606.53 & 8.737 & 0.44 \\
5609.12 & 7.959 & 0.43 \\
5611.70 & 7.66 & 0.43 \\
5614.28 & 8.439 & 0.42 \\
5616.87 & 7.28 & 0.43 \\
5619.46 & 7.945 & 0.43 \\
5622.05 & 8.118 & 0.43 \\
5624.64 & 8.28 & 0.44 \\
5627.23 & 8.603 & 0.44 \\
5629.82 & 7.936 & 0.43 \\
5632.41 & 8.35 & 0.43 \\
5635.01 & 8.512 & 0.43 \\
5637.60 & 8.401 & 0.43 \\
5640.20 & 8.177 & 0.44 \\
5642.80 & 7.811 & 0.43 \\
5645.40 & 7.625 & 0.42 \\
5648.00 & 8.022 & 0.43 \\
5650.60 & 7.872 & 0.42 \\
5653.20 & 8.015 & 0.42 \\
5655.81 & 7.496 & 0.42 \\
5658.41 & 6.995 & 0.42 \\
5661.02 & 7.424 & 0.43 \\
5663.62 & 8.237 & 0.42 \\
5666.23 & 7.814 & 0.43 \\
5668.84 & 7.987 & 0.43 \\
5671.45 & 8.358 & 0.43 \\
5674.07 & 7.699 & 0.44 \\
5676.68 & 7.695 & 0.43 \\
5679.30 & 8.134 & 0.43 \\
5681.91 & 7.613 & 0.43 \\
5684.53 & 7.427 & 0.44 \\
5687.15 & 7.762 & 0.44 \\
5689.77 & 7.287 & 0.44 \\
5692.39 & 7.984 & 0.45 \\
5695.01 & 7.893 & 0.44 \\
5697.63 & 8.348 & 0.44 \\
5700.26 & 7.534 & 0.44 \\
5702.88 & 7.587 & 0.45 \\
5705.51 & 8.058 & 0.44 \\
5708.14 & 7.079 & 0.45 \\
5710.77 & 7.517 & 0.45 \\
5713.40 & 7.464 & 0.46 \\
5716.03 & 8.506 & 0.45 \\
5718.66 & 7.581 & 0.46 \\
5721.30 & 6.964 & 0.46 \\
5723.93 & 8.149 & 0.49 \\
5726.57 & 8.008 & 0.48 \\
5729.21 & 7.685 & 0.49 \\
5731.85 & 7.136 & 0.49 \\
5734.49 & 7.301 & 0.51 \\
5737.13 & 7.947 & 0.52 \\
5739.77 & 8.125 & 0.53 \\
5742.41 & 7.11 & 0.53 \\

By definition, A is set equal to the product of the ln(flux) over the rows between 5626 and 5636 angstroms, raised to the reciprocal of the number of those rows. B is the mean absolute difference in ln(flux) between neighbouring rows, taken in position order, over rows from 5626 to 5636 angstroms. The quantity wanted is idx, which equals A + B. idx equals 2.17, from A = 2.12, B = 0.050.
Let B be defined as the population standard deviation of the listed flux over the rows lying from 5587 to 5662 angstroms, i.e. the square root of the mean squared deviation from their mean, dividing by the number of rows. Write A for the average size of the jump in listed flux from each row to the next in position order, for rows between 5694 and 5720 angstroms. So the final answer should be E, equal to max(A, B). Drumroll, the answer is 0.58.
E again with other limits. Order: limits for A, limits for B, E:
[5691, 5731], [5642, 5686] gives 0.54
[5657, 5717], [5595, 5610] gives 0.45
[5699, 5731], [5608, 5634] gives 0.57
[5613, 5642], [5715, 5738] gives 0.48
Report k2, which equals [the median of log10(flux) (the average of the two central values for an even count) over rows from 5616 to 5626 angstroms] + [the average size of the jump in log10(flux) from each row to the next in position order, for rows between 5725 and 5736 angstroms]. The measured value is 0.925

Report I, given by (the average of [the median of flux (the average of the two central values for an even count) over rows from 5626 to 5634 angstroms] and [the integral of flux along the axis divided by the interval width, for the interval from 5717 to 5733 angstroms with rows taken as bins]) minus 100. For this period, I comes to -92.02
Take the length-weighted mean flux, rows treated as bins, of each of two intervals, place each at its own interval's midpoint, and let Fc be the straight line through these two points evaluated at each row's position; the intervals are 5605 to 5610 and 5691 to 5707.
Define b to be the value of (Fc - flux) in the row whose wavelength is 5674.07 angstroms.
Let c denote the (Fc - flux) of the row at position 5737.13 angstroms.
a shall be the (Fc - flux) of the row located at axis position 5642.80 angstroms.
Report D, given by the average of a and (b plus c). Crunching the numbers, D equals 0.22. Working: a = 0.37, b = 0.32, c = -0.3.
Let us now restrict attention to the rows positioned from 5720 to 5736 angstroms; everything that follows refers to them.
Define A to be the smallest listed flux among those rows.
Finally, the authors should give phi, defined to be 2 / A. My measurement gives 0.287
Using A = 6.964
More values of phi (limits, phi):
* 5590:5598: 0.280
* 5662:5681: 0.260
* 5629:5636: 0.252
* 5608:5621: 0.275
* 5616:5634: 0.275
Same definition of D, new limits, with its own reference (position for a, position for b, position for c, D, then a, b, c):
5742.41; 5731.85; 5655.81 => 0.88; 0.56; 0.58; 0.6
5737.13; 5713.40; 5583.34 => 0.33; -0.25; 0.35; 0.6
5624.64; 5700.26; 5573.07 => 0.51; -0.01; 0.35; 0.7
